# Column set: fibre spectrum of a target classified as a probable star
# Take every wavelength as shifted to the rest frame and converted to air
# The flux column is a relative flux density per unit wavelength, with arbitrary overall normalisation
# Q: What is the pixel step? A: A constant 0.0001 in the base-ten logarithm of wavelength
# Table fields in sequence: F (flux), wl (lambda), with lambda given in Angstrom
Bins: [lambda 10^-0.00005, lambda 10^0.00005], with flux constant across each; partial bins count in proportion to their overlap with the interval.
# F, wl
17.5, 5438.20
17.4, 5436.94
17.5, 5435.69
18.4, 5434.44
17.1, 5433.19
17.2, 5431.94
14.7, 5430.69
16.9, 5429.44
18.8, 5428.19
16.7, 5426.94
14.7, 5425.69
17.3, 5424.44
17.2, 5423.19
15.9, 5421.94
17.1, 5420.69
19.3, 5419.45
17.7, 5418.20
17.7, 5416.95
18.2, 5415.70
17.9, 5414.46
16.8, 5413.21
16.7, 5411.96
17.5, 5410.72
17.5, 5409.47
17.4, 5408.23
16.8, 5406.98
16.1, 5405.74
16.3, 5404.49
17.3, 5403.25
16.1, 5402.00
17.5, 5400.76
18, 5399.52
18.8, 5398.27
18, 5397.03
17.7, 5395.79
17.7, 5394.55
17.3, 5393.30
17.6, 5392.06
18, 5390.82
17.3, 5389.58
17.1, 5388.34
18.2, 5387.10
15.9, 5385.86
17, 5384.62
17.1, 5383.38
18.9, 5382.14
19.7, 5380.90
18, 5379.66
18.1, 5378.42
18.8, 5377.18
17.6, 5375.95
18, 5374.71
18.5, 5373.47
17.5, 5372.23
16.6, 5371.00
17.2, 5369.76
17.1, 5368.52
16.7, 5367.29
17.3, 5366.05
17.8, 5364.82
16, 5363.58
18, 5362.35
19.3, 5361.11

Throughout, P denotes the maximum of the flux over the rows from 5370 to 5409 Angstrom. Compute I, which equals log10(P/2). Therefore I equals 0.993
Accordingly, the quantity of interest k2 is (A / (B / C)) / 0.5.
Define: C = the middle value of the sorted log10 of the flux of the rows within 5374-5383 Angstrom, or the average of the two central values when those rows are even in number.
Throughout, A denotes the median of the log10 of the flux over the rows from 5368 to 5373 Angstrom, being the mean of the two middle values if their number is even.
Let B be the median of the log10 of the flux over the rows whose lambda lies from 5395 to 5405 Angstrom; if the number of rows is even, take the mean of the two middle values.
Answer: 2.49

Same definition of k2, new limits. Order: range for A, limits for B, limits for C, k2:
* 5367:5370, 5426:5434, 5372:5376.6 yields 2.51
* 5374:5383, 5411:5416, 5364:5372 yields 2.51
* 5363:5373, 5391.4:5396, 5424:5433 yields 2.43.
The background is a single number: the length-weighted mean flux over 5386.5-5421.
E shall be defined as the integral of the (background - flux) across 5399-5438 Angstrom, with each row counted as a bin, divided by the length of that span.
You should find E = 0.3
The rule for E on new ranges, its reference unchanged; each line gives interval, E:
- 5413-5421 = -0.4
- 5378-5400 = -0.3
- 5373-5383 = -0.9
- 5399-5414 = 0.5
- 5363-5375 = 0.2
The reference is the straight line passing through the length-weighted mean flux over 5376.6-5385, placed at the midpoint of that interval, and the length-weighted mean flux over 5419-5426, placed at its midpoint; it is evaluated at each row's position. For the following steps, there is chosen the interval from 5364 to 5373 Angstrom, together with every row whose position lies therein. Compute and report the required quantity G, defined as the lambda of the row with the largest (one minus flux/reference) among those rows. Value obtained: 5367.29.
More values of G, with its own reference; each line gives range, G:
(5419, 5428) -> 5425.69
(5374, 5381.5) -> 5375.95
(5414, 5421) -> 5420.69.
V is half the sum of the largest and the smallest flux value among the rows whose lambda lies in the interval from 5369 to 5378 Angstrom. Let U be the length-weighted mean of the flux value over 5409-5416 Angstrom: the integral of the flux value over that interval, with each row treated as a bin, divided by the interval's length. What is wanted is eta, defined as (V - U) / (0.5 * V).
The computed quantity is 0.034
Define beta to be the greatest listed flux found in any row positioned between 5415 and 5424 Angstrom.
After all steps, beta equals 19.3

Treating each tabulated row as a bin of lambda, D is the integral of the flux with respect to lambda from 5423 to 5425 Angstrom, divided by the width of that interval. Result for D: 17.2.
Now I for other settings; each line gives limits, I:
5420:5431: 0.973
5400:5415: 0.952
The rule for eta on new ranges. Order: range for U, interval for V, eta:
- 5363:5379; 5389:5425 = 0.014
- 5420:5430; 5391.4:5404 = 0.069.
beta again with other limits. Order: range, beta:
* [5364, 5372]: 17.8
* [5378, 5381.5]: 19.7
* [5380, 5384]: 19.7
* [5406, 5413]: 17.5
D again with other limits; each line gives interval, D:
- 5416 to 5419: 17.8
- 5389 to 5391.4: 17.7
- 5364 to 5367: 17.3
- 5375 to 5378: 18.2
